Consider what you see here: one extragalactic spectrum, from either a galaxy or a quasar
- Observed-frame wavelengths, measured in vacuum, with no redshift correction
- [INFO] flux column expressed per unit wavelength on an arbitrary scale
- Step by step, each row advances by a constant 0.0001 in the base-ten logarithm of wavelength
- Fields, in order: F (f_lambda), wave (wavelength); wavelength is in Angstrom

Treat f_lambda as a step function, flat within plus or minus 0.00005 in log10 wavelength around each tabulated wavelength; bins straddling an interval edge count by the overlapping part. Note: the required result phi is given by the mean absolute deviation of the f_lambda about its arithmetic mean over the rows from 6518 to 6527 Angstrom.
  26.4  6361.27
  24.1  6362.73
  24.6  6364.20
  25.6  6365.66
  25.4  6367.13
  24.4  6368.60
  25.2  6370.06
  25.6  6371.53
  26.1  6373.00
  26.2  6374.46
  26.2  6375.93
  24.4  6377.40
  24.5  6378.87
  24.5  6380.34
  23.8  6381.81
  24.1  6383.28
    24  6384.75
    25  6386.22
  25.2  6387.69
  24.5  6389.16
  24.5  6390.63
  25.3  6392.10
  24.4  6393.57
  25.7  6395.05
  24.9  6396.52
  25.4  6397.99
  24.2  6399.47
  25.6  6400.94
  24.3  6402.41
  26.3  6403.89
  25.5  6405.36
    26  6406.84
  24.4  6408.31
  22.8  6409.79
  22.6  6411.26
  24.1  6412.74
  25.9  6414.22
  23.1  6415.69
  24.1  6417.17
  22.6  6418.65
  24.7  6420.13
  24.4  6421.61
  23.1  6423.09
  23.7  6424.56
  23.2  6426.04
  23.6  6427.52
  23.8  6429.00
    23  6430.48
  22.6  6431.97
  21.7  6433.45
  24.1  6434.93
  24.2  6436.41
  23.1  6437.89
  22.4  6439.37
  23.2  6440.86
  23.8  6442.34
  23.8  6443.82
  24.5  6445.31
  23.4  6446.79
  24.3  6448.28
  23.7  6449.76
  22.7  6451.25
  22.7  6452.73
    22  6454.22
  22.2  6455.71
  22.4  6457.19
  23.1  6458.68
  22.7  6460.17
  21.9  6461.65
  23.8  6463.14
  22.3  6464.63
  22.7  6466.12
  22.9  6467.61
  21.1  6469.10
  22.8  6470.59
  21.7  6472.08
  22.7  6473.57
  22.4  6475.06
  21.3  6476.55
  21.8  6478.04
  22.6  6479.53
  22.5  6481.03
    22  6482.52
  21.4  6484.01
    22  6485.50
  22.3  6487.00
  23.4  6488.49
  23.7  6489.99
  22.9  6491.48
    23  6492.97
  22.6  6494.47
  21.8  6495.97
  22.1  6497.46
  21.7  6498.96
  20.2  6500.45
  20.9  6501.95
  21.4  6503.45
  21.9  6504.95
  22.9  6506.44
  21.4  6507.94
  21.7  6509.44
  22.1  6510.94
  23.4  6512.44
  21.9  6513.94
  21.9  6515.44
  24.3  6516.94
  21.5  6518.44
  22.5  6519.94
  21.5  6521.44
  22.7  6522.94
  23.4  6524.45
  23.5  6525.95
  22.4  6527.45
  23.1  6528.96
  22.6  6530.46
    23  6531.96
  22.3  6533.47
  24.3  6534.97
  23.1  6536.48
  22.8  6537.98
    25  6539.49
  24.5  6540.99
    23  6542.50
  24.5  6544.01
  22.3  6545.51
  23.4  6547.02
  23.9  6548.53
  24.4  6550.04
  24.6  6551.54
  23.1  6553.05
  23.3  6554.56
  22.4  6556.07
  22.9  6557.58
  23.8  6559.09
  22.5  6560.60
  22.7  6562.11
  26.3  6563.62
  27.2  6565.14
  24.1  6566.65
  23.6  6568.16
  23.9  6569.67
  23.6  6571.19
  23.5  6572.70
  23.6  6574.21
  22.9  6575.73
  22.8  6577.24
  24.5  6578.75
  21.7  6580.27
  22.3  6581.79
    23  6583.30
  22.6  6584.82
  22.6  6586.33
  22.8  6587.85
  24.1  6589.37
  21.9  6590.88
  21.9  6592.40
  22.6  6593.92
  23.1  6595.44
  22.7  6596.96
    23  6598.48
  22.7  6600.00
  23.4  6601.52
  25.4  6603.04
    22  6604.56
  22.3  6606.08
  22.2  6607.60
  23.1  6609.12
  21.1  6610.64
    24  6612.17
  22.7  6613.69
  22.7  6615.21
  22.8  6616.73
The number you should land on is 0.7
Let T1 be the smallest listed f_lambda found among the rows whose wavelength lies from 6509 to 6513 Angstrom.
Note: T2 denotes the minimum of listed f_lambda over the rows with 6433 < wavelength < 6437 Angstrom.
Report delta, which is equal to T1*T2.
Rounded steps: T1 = 21.7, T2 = 21.7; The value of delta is 471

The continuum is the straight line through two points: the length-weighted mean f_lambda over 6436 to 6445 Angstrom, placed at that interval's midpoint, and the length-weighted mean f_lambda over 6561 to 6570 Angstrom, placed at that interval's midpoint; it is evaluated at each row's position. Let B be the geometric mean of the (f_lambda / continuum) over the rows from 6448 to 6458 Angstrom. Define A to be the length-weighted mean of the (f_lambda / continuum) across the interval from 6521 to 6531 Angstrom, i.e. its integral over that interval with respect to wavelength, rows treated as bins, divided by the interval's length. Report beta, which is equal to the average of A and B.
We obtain 0.96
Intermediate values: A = 0.94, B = 0.970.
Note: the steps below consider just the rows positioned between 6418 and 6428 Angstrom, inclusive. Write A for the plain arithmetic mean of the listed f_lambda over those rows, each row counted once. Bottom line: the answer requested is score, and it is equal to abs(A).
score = 23.6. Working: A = 23.6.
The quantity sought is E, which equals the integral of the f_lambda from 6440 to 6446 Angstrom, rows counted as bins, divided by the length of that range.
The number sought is 23.8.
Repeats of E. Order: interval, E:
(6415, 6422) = 23.7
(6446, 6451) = 23.7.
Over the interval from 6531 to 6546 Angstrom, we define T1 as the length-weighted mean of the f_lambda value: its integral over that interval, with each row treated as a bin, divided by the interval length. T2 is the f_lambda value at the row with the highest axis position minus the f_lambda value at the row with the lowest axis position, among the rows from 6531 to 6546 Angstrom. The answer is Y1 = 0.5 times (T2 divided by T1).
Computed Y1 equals -0.015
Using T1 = 23.5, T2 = -0.7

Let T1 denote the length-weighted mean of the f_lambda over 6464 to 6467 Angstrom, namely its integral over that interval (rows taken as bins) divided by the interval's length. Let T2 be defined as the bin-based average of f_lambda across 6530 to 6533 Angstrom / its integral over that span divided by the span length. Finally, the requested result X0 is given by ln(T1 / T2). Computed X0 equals -0.01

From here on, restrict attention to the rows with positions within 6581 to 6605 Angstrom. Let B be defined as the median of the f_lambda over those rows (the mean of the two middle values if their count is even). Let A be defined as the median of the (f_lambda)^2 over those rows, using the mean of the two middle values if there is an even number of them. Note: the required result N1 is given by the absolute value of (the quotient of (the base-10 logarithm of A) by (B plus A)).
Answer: 0.0050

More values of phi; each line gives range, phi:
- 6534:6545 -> 0.8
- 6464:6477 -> 0.6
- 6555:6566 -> 1.6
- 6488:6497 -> 0.5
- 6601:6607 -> 1.1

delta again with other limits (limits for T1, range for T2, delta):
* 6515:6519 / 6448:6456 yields 473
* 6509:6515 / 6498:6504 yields 438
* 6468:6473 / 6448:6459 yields 464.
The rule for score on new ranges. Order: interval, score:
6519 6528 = 22.7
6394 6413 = 24.8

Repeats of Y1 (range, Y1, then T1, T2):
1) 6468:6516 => 0.018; 22.1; 0.8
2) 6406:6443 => -0.047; 23.6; -2.2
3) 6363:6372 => 0.020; 25.1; 1.0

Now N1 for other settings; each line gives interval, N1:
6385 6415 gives 0.0043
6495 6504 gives 0.0055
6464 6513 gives 0.0053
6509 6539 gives 0.0051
